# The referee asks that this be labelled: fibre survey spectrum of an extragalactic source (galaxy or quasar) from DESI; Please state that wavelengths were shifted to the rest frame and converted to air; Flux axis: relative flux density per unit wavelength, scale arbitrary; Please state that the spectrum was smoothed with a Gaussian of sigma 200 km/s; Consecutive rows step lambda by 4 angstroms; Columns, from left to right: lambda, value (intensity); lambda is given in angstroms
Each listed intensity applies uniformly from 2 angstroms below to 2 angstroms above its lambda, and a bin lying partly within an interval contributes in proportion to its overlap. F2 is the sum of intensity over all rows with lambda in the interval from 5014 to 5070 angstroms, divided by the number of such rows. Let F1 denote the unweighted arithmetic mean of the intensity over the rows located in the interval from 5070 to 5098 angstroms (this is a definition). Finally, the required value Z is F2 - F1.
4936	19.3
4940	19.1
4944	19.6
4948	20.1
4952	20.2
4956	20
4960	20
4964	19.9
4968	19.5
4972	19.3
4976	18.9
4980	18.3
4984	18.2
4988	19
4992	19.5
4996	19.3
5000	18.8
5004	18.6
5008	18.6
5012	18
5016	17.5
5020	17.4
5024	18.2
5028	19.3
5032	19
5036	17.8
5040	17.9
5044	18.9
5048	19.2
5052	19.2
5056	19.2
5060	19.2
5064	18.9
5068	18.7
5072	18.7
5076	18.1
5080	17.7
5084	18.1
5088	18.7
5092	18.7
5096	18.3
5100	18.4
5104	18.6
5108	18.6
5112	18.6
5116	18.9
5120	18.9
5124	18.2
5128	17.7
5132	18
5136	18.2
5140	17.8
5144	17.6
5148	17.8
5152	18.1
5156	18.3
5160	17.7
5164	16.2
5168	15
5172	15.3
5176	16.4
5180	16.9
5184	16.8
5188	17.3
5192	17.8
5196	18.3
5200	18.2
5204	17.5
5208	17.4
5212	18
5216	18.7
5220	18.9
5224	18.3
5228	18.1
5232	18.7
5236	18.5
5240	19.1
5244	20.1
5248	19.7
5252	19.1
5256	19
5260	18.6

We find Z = 0.3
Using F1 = 18.3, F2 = 18.6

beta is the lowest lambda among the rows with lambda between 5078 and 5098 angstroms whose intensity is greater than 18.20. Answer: 5088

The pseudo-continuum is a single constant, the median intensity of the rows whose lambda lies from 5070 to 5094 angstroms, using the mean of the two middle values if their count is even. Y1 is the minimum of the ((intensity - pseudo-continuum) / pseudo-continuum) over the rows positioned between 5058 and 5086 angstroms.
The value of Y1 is -0.04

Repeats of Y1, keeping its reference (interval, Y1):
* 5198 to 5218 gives -0.05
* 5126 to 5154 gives -0.04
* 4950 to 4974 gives 0.05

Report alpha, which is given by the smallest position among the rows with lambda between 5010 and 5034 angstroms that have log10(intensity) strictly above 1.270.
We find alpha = 5028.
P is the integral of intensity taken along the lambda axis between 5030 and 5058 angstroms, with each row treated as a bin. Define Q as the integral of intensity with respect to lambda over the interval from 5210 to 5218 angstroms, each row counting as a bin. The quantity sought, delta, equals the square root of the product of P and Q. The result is 278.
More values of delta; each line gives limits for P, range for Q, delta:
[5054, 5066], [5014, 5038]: 316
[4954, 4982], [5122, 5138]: 396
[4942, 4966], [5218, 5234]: 377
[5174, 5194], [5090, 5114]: 389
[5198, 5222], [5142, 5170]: 458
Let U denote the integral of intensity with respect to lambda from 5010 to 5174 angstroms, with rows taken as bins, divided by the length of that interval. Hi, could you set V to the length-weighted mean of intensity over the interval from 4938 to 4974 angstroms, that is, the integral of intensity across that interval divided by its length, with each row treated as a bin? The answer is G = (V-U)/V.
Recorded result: 0.080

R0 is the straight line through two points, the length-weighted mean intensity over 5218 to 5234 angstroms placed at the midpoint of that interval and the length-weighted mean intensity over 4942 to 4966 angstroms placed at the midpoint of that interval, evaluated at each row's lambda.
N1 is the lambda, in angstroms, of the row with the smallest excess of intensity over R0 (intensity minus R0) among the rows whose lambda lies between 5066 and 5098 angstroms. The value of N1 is 5080 angstroms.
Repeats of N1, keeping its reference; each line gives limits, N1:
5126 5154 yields 5144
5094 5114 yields 5096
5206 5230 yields 5208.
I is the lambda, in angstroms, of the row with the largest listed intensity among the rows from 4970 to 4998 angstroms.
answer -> 4992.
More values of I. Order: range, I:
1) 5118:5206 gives 5120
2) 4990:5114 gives 4992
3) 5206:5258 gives 5244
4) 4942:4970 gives 4952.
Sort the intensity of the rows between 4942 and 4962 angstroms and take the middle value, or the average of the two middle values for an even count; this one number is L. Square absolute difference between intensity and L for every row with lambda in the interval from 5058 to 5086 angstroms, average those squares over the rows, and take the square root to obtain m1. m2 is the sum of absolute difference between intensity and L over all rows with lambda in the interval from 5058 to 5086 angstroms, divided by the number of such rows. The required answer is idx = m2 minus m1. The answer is -0.08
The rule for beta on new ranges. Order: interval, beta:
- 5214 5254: 5216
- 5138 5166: 5156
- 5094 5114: 5096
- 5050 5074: 5052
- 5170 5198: 5196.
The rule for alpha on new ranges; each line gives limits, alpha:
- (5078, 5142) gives 5088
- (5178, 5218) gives 5216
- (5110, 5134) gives 5116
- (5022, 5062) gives 5028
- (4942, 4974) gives 4944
